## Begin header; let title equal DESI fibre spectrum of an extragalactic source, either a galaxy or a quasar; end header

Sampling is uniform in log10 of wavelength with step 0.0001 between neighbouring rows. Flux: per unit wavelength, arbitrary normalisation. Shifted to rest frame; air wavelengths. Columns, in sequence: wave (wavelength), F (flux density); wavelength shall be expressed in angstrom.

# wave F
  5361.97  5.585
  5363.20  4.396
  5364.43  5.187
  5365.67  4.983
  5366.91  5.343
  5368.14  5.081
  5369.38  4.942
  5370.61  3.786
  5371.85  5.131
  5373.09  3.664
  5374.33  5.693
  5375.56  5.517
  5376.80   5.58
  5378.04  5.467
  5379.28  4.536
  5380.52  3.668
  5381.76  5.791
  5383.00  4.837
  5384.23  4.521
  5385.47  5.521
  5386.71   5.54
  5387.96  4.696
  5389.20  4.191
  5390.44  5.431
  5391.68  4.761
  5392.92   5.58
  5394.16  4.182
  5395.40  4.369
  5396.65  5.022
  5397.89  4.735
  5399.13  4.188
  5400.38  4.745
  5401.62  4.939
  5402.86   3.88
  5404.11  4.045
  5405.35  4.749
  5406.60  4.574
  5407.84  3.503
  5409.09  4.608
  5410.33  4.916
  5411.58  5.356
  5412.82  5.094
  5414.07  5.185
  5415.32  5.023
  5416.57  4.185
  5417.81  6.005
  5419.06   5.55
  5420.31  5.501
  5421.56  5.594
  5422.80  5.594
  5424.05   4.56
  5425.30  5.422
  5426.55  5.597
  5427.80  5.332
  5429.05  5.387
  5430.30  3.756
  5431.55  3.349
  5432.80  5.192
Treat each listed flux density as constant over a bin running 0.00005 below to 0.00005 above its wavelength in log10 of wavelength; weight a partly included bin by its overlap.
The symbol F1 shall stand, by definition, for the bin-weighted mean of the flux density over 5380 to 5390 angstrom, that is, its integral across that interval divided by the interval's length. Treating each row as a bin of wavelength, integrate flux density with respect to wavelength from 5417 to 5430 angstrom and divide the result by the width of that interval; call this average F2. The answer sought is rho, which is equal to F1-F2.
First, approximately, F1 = 4.9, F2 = 5.40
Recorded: -0.53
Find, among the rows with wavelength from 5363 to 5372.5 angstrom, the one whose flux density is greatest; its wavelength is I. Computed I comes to 5366.91 angstrom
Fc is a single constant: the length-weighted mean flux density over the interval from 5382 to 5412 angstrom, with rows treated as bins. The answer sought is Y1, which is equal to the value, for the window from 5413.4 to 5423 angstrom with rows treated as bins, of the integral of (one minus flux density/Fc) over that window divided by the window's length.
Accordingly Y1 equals -0.13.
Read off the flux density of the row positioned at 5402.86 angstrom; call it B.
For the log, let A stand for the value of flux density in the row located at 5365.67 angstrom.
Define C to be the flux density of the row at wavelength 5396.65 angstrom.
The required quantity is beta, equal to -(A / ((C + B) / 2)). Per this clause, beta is -1.12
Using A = 4.983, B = 3.88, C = 5.022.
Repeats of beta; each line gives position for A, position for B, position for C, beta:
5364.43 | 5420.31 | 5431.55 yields -1.17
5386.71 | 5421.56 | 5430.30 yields -1.19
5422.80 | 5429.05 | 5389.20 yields -1.17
